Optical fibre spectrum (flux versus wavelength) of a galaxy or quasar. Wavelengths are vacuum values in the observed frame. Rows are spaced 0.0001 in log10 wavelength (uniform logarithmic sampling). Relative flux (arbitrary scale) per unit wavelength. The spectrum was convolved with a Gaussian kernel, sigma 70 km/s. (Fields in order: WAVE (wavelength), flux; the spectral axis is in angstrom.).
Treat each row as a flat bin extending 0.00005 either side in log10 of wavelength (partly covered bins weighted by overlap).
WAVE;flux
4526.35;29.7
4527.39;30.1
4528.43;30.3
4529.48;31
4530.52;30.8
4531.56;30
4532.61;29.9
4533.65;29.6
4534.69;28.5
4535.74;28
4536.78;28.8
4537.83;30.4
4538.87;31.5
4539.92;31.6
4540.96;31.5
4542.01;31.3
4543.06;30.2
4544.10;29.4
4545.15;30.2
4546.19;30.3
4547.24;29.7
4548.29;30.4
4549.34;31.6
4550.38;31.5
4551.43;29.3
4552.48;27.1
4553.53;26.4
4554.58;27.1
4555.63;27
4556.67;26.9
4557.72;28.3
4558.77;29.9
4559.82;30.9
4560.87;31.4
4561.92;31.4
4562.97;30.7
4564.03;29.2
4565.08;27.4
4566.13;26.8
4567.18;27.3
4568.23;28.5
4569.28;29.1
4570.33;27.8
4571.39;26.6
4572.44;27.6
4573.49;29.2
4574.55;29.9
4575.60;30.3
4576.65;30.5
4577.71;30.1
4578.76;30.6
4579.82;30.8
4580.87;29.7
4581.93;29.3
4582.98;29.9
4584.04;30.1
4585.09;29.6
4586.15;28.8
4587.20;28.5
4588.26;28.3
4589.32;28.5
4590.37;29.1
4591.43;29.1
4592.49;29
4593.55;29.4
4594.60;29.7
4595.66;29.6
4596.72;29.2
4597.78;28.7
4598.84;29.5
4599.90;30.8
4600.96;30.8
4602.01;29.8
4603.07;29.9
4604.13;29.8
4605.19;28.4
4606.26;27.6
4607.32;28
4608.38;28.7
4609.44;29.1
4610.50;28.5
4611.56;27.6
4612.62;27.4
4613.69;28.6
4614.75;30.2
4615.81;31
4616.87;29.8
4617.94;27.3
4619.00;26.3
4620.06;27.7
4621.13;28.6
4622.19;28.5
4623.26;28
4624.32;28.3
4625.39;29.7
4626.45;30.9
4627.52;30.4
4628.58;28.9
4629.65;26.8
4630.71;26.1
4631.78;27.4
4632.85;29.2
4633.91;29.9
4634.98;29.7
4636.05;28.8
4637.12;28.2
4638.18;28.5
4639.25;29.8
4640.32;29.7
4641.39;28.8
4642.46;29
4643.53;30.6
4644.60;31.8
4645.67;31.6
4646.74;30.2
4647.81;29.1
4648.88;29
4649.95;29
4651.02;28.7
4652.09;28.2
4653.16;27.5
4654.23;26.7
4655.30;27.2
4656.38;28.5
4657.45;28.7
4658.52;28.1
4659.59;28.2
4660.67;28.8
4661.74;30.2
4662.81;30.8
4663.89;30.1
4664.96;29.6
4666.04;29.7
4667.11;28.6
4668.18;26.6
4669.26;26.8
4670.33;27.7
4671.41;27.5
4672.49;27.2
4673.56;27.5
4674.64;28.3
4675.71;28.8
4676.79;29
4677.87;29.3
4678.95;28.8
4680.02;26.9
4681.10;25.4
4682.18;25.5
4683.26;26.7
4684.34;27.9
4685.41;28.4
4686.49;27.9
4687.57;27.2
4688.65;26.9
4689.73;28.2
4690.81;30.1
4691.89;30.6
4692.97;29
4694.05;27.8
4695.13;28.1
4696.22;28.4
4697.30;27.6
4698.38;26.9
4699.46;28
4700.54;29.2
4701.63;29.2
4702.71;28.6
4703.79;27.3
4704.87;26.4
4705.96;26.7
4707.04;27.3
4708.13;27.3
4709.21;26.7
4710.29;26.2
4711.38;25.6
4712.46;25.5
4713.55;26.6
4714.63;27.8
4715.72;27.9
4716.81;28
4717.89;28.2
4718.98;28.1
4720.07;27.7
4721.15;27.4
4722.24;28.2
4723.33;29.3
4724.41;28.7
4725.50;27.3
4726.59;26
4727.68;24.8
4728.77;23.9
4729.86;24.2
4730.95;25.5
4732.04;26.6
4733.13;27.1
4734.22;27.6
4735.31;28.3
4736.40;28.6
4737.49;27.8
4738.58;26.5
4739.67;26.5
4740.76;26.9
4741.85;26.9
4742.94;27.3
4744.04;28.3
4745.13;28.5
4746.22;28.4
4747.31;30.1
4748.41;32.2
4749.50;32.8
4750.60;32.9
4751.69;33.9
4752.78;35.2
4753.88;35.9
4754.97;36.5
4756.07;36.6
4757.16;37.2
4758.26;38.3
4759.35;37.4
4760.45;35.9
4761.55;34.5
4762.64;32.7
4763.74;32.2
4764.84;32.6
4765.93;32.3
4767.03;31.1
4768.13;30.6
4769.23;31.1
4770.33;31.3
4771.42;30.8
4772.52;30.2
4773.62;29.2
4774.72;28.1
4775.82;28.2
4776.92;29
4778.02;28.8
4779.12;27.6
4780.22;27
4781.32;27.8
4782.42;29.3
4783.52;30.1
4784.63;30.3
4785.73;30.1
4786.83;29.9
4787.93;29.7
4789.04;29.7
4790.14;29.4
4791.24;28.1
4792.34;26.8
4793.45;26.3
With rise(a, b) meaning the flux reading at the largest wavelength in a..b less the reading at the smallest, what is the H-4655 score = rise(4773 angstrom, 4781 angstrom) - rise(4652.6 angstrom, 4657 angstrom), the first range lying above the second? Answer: -3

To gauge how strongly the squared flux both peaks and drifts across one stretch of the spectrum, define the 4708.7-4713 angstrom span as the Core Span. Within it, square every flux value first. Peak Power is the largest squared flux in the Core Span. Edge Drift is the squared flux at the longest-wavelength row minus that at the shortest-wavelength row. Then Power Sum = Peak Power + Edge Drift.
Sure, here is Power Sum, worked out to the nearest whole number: 650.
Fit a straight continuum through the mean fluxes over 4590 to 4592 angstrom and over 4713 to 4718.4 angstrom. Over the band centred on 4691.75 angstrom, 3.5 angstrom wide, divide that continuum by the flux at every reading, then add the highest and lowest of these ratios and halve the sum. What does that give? 0.94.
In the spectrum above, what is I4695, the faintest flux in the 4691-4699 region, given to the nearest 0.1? 26.9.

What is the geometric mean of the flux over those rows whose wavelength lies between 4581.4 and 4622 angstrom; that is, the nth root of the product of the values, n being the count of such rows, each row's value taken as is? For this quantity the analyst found 29.0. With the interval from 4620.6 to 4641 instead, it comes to 28.8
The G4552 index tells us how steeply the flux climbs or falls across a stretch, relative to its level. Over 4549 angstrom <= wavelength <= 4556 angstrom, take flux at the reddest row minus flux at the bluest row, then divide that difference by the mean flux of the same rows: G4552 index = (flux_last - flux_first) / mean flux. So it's -0.16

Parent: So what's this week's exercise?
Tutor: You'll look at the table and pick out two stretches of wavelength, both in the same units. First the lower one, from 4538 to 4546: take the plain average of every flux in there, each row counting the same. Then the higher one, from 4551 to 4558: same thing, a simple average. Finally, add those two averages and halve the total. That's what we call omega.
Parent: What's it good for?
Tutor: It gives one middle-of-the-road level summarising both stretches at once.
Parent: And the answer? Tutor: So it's 29.1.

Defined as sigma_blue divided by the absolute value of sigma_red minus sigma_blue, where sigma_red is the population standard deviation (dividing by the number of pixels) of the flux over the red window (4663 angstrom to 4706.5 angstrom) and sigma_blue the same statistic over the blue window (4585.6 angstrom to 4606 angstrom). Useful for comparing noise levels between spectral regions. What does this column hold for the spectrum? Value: 1.4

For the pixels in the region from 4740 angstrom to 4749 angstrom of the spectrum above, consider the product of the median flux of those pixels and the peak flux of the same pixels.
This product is 913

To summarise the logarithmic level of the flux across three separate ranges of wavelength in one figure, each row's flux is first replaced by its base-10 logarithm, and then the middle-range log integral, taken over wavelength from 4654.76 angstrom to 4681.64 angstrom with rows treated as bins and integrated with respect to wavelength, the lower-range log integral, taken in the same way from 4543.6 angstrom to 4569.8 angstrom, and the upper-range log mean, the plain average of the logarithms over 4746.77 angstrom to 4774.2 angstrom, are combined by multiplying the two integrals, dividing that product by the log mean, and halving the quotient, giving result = 492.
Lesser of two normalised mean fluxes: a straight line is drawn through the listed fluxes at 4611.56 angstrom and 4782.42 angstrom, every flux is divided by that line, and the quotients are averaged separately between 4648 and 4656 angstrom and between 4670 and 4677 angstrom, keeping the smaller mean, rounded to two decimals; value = 0.99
